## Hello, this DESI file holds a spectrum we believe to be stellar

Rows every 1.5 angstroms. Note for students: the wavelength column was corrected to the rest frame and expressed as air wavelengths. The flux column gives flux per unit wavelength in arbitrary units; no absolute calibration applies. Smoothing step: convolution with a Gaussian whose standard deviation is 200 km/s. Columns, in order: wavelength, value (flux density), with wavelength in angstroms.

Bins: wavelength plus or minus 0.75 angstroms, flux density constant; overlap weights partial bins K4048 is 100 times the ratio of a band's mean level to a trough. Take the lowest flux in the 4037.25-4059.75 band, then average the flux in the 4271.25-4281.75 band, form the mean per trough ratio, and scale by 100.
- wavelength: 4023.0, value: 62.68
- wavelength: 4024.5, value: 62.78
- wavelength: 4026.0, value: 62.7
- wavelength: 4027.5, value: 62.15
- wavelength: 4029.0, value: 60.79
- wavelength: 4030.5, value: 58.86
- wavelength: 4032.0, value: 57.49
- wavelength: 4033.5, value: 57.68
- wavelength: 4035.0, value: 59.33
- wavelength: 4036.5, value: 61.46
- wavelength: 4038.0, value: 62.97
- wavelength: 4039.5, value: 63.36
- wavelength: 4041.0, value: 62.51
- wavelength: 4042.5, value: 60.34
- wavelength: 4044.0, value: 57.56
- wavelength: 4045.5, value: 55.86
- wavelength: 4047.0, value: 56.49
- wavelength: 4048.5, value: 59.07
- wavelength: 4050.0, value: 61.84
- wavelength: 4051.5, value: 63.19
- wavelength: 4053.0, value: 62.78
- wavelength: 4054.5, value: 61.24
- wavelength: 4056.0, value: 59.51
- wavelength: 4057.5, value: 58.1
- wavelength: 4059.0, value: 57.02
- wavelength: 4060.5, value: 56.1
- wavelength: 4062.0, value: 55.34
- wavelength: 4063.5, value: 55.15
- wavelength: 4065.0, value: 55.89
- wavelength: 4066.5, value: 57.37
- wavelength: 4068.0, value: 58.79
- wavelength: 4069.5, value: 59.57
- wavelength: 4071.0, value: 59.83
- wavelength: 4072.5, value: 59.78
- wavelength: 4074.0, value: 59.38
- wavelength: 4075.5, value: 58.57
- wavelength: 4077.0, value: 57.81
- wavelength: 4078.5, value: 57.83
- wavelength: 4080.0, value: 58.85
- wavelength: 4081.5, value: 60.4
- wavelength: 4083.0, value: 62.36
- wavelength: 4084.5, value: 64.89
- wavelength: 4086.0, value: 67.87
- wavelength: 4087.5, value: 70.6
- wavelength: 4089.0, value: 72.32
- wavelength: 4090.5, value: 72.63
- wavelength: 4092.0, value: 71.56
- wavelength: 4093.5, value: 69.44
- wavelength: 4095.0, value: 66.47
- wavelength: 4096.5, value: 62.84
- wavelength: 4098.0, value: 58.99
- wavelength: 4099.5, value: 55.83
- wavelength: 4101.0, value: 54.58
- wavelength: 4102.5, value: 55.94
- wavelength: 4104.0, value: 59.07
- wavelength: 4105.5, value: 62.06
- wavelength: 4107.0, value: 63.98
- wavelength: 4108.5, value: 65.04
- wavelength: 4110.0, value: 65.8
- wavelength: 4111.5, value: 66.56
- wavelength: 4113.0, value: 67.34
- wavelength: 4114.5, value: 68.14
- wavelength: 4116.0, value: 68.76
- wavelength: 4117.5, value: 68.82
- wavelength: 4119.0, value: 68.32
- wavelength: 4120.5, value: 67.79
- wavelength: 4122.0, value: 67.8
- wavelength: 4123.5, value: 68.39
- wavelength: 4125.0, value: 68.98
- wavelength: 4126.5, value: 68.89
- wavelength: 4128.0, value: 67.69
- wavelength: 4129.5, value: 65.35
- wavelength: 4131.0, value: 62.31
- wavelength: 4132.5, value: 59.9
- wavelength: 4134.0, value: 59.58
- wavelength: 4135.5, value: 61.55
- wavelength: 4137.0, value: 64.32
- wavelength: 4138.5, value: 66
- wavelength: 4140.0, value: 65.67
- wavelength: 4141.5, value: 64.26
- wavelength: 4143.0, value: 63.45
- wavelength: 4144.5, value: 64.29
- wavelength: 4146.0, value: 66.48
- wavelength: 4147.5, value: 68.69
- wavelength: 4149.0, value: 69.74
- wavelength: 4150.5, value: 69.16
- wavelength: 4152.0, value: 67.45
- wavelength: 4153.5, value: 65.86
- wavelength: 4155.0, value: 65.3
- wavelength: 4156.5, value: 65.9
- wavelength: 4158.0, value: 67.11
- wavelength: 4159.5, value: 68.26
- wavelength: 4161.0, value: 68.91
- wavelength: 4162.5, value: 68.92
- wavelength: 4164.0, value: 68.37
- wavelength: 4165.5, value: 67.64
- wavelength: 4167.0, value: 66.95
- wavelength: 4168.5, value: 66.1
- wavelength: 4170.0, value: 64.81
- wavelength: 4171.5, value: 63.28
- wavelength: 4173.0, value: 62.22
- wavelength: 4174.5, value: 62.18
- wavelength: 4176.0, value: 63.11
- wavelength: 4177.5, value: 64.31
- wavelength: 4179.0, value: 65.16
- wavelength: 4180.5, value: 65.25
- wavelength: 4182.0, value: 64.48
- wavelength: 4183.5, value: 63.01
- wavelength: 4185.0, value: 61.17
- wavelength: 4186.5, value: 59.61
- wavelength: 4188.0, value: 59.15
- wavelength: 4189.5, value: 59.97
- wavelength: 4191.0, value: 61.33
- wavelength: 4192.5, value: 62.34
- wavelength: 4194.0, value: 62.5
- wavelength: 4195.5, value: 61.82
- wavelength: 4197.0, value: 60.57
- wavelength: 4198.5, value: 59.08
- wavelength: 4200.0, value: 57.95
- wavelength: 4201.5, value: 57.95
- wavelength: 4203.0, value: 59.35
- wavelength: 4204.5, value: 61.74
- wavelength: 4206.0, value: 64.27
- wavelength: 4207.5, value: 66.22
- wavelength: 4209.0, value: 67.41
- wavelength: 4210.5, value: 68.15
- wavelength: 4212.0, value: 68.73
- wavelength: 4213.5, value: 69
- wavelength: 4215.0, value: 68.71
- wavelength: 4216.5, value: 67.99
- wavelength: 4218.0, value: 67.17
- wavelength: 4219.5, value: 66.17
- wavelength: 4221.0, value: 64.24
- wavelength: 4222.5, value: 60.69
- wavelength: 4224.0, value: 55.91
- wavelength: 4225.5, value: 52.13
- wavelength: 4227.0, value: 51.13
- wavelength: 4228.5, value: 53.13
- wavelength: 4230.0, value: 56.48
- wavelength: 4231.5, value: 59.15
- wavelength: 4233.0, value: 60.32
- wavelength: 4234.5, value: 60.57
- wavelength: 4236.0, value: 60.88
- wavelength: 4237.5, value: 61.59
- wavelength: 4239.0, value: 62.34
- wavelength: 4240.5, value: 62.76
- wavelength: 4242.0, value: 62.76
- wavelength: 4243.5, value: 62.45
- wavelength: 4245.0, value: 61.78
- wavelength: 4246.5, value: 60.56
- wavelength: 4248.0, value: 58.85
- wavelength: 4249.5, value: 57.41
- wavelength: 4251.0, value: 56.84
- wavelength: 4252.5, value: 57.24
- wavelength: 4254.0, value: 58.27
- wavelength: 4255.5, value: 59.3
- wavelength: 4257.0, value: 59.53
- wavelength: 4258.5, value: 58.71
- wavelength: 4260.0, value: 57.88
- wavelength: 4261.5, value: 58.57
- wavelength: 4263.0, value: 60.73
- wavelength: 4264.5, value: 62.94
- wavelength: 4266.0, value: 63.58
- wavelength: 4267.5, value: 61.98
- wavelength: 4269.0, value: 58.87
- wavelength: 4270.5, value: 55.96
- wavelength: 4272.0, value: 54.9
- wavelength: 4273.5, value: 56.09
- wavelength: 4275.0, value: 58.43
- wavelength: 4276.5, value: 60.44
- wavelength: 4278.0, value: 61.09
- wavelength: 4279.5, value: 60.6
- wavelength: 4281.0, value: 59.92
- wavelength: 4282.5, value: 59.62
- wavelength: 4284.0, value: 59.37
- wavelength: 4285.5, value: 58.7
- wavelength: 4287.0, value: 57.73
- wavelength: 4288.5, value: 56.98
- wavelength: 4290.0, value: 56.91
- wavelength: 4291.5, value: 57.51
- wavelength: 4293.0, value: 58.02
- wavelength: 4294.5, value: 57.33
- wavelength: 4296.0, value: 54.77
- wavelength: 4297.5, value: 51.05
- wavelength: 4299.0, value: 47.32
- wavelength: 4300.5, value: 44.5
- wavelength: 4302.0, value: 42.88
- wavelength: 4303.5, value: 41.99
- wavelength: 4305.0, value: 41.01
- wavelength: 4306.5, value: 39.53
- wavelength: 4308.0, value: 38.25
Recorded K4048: 105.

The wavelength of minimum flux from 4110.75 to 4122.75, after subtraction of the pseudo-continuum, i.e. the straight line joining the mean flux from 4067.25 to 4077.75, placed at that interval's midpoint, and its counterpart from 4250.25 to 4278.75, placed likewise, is 4111.5 angstroms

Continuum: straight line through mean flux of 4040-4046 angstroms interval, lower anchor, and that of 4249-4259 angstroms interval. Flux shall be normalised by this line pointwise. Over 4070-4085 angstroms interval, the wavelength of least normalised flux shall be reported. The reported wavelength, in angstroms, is 4077.0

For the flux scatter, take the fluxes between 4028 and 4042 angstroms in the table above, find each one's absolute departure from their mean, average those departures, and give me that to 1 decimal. 1.9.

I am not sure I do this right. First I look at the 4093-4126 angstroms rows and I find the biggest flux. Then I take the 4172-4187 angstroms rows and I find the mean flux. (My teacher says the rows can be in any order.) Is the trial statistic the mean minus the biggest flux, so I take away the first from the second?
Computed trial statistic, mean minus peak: -6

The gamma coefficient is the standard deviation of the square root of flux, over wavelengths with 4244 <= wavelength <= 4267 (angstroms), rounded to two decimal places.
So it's 0.13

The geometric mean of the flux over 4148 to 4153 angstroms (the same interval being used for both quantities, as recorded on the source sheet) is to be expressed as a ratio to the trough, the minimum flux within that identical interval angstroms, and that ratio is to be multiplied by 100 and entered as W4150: 102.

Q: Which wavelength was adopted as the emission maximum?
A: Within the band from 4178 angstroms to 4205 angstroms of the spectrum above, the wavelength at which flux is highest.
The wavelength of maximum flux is 4180.5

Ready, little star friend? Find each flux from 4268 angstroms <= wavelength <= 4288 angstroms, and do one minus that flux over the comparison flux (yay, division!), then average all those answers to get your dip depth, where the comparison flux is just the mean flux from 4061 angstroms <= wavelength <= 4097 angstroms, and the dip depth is 0.06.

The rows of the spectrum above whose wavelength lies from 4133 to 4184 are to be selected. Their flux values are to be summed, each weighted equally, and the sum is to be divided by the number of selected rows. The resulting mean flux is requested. 65.5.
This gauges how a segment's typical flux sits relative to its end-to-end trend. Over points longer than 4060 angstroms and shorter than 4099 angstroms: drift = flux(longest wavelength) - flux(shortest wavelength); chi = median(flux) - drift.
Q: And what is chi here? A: 57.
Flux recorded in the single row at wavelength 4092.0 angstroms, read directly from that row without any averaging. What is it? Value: 71.56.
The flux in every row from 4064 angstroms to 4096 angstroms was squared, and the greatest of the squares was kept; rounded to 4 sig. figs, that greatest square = 5275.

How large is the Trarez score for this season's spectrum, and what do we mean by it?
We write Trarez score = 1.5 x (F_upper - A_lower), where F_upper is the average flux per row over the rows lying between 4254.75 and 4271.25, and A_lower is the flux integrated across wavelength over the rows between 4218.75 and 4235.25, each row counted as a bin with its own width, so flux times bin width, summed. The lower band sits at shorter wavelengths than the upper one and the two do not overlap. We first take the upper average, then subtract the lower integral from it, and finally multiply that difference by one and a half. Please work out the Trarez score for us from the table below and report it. -1350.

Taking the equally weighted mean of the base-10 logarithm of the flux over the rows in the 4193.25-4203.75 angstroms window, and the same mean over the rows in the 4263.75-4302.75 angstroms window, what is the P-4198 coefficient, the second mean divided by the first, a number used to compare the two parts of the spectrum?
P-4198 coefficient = 0.99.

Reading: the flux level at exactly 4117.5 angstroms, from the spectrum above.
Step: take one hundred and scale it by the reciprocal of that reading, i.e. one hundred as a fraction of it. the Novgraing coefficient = 1.45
